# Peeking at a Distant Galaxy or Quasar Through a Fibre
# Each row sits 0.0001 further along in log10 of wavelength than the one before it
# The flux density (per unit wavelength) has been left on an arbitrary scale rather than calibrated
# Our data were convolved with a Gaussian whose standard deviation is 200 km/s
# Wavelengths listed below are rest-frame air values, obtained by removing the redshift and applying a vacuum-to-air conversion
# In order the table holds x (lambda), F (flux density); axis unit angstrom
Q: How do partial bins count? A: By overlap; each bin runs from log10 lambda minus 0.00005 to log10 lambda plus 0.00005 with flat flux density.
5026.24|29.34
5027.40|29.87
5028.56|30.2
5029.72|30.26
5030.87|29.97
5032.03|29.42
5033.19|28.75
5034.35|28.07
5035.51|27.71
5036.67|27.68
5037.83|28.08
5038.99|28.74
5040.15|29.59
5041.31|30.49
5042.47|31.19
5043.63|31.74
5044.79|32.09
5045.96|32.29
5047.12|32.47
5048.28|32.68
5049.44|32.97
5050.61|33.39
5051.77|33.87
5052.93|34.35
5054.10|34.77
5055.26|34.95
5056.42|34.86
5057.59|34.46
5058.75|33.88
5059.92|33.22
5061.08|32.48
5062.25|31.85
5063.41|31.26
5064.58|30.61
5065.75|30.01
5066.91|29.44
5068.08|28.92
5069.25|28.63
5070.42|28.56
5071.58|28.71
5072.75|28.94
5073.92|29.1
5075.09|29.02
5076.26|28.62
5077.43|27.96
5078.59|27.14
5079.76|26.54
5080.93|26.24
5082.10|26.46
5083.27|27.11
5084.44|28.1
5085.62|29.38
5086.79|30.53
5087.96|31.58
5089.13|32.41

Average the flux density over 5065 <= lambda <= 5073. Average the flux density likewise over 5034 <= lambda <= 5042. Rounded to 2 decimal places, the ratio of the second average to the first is 0.99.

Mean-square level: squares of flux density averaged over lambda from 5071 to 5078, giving 825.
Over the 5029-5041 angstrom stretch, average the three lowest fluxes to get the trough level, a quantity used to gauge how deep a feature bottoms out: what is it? 28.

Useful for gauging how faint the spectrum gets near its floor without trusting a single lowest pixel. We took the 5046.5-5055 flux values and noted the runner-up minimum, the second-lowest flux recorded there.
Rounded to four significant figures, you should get 32.68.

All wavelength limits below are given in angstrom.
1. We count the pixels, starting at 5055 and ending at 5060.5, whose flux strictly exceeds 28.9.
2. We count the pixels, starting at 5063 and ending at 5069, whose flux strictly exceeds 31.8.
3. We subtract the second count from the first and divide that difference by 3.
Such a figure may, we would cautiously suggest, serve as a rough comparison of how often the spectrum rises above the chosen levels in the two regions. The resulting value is 1.67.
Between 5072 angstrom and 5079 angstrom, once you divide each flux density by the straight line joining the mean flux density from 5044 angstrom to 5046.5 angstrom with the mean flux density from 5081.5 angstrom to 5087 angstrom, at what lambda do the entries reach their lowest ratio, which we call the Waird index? 5078.59 angstrom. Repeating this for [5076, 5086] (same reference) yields 5080.93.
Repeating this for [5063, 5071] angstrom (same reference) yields 5069.25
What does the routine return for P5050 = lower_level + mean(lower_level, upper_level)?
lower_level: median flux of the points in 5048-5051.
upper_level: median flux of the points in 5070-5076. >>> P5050 64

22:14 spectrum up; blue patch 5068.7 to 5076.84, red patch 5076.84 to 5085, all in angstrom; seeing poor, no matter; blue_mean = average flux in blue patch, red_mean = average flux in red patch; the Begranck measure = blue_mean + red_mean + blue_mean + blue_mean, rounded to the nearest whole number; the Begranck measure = 113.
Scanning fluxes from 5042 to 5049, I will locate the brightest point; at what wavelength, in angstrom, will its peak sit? 5048.28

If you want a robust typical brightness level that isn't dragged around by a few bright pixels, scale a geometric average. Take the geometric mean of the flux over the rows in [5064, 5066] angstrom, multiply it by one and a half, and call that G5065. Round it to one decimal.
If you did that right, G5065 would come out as 45.5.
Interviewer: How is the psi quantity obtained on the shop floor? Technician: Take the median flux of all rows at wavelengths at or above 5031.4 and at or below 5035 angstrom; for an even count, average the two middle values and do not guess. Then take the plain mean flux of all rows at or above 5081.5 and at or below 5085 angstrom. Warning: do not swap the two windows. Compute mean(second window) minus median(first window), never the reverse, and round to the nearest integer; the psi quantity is -2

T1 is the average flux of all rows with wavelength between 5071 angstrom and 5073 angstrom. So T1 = 28.8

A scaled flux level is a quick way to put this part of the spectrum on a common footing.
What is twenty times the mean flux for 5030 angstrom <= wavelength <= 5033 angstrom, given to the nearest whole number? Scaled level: 594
